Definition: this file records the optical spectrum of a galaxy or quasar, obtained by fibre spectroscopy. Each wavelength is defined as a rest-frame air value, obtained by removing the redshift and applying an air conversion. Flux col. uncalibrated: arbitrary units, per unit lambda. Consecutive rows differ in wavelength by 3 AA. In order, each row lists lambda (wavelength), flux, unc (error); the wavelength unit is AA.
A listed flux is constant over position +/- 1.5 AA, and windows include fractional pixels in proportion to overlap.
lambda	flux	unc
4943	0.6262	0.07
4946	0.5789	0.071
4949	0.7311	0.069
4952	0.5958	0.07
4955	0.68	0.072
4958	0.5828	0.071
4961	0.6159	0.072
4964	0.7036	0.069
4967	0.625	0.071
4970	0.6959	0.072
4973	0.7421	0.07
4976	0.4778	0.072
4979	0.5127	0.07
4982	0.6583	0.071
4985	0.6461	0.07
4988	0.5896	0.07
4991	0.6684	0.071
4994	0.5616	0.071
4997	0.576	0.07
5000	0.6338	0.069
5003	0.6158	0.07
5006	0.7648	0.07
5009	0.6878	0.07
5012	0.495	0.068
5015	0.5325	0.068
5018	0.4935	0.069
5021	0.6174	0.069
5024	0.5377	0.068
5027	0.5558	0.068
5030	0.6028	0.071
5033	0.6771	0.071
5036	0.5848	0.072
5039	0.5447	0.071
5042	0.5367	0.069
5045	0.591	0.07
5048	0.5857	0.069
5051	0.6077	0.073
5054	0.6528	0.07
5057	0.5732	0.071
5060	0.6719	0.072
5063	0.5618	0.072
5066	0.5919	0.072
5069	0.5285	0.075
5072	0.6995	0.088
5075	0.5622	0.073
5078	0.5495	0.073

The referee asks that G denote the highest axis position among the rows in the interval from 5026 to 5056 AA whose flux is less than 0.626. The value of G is 5051 AA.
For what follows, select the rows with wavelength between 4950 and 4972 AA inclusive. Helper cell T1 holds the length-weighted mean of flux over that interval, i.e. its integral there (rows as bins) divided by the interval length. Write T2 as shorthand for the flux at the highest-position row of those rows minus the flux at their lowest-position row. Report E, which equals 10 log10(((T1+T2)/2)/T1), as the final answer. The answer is -2.39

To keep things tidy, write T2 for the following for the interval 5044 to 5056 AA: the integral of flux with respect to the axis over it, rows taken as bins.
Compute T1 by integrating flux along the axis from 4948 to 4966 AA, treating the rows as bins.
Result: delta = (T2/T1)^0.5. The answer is 0.79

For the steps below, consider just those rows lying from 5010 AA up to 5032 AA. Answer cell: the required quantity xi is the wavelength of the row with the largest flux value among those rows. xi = 5021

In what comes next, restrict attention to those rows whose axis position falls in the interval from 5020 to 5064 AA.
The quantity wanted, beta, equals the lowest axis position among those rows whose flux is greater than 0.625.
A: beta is 5033 AA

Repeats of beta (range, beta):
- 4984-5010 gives 4985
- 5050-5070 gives 5054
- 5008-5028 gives 5009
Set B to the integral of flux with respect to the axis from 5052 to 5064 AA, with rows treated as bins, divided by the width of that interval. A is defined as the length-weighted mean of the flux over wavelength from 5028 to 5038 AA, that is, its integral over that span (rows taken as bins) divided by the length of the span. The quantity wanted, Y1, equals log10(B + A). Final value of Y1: 0.090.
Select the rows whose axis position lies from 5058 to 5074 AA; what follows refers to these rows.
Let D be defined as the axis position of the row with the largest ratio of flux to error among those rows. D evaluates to 5060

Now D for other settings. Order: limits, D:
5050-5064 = 5060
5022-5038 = 5033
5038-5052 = 5048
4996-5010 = 5006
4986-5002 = 4991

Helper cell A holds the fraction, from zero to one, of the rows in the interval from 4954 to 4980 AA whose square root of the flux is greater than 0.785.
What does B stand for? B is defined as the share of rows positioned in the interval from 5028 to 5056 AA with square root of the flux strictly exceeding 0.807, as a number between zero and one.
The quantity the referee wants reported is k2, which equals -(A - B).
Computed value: -0.33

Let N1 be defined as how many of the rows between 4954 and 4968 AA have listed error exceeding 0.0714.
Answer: 2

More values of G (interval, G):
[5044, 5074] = 5069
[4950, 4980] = 4979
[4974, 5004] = 5003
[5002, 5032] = 5030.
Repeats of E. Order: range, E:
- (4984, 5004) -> -3.23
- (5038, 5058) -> -2.80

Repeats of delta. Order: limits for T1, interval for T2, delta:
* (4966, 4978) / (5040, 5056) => 1.12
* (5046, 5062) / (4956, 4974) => 1.10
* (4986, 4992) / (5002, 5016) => 1.52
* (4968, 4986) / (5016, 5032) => 0.90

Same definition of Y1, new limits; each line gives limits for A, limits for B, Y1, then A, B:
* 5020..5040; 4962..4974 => 0.106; 0.589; 0.686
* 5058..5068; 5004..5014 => 0.095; 0.603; 0.642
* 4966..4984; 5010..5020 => 0.057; 0.619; 0.522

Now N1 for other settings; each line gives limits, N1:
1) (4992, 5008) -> 0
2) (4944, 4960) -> 1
